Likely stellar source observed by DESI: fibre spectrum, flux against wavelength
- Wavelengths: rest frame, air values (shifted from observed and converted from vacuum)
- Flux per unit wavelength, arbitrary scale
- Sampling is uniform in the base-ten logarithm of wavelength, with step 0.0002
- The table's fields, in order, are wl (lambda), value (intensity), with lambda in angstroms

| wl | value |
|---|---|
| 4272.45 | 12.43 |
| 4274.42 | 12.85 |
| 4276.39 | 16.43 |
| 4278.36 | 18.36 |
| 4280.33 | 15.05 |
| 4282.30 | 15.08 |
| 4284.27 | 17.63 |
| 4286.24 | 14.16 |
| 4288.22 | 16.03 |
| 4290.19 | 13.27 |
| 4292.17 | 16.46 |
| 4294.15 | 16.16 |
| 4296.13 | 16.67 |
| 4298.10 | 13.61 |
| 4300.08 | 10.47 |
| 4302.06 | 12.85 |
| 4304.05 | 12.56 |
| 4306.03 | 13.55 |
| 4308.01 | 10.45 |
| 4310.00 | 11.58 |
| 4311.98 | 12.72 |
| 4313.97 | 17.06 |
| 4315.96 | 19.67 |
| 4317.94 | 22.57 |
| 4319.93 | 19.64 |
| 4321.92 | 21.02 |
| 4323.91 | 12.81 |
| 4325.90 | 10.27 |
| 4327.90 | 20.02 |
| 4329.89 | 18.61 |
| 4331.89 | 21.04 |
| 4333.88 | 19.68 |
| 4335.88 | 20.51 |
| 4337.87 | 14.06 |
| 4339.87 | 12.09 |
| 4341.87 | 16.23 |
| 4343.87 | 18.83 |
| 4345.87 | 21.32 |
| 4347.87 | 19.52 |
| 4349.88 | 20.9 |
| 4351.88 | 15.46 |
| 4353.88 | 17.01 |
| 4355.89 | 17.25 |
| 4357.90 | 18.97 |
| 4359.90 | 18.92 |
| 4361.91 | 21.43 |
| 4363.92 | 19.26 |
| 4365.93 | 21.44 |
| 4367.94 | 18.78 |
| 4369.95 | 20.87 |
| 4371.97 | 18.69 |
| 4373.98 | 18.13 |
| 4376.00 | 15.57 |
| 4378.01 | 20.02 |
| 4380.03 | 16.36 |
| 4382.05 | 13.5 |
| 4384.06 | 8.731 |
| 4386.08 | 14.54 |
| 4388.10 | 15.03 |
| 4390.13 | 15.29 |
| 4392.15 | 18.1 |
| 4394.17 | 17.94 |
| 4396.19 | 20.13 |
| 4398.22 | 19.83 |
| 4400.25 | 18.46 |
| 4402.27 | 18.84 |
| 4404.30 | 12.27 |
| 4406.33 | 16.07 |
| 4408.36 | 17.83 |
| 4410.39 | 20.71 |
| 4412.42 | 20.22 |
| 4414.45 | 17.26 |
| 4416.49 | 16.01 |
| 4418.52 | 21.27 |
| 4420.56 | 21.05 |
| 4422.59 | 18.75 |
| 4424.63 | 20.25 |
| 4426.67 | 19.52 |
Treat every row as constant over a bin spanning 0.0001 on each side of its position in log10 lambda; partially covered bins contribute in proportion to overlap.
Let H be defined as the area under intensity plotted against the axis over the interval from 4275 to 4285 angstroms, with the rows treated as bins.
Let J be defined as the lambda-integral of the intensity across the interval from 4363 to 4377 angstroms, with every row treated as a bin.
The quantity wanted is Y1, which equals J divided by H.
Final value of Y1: 1.62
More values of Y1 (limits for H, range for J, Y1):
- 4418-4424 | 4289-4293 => 0.49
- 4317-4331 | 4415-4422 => 0.54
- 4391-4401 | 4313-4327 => 1.31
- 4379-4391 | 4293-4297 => 0.39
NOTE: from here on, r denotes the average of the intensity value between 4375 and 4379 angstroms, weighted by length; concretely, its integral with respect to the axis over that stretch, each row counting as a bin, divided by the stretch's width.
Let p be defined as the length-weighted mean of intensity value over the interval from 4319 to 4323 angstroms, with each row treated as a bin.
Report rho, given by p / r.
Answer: 1.1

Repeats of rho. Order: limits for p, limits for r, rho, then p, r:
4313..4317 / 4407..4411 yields 1.0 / 18.5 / 19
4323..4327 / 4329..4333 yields 0.6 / 11.7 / 20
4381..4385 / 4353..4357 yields 0.7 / 11.2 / 17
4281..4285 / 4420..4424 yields 0.8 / 16.2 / 20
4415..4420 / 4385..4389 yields 1.3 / 18.7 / 15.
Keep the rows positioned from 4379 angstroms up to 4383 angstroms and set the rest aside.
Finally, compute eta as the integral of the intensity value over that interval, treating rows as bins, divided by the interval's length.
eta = 15.0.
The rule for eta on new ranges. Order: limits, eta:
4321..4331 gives 16.5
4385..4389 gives 14.7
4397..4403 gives 19.1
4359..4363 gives 20.2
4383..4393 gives 14.3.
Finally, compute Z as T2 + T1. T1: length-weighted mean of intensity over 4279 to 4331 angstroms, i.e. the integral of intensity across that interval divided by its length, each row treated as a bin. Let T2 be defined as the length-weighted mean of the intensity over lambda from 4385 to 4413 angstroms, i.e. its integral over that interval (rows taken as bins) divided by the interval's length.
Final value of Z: 32.9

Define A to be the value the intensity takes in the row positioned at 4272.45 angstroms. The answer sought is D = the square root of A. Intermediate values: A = 12.43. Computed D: 3.53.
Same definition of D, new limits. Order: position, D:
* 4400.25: 4.30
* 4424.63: 4.50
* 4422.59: 4.33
